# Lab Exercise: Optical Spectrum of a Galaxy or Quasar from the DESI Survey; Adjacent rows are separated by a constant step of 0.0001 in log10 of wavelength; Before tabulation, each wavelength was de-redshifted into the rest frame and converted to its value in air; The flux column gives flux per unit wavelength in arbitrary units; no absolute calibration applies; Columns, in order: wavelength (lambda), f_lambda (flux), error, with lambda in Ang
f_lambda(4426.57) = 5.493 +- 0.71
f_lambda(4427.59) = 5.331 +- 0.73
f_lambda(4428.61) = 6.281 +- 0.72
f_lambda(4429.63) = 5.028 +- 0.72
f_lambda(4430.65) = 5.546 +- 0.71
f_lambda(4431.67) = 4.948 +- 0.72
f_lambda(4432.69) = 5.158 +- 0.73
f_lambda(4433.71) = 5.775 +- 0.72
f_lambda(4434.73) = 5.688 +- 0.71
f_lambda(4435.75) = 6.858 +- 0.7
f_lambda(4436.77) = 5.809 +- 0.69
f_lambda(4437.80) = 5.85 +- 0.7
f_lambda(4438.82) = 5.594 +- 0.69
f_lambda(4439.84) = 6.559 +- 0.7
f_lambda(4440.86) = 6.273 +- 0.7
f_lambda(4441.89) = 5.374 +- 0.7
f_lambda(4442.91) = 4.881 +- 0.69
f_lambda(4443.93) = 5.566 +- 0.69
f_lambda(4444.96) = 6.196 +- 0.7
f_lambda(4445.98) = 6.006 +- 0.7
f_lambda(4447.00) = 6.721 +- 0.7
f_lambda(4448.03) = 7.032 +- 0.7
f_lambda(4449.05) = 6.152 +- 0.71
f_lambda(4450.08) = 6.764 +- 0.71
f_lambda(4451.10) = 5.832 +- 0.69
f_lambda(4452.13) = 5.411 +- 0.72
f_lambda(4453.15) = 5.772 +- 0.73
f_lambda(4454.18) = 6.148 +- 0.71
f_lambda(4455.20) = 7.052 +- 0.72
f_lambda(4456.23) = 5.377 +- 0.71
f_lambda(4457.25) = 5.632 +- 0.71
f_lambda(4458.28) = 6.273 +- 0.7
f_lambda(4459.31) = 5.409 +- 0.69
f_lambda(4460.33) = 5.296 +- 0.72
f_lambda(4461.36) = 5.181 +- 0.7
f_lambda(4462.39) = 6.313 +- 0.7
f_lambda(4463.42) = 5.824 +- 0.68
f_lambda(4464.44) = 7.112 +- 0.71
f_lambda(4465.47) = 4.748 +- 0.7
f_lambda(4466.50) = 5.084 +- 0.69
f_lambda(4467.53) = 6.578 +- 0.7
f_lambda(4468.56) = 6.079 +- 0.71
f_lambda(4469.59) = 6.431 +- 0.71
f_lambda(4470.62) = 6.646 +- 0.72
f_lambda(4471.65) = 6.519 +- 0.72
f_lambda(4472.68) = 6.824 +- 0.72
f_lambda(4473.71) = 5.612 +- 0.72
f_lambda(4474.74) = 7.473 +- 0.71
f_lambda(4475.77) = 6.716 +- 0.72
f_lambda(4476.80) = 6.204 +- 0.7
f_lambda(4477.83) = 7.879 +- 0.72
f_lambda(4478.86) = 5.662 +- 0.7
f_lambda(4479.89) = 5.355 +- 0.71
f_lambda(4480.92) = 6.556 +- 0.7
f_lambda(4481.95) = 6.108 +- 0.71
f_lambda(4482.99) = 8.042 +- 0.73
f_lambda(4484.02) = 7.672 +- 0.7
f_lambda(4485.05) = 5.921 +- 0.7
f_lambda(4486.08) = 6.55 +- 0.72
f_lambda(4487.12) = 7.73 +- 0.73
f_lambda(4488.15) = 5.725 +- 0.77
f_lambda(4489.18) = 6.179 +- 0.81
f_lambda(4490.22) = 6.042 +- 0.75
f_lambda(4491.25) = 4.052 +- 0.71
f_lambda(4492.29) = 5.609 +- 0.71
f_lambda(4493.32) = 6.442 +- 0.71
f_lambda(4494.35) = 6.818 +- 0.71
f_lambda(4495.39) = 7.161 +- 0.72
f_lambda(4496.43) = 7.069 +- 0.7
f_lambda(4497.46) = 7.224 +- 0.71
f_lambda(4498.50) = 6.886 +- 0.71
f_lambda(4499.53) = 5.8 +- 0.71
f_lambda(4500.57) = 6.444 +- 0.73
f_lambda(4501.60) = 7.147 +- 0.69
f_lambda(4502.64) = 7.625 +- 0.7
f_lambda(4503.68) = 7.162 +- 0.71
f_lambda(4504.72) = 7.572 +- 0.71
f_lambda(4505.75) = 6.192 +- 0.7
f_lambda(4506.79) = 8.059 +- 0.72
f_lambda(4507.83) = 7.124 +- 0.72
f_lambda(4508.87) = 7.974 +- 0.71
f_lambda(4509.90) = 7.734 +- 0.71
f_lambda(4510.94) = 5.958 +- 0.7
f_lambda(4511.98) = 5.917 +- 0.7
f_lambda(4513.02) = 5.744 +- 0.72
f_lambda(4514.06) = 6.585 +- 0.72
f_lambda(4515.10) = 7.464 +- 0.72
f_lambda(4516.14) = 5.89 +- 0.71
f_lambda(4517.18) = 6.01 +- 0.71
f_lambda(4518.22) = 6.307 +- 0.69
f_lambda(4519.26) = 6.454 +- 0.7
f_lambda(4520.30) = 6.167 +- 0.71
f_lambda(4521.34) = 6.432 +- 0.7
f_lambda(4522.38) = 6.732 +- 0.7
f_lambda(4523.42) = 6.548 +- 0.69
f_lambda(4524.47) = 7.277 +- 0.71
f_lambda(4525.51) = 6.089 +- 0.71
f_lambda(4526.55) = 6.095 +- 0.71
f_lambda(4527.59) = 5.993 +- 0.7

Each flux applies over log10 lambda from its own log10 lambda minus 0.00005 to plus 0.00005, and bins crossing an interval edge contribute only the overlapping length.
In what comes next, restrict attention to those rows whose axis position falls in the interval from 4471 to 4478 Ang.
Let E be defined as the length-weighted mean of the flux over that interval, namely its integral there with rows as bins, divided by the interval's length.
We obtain 6.7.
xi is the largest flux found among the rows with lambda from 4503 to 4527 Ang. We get 8.059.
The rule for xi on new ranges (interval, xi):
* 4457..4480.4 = 7.879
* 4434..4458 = 7.052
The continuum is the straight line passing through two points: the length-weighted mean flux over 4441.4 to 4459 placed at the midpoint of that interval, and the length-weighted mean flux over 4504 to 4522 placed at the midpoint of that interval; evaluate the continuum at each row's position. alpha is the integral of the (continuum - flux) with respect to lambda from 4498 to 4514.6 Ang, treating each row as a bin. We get -4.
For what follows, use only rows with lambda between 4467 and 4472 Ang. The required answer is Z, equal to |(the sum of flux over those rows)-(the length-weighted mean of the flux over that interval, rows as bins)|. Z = 25.8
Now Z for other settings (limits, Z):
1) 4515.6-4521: 24.6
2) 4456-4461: 22.4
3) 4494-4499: 28.1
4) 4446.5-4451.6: 26.0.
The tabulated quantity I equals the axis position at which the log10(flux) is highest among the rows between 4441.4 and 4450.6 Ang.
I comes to 4448.03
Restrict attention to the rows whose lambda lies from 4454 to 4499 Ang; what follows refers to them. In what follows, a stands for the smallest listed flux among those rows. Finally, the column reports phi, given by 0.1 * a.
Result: 0.41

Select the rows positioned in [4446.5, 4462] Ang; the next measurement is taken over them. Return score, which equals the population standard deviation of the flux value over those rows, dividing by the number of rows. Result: 0.6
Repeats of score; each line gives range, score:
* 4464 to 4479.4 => 0.8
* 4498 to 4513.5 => 0.8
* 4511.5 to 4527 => 0.5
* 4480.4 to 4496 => 1.0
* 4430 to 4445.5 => 0.5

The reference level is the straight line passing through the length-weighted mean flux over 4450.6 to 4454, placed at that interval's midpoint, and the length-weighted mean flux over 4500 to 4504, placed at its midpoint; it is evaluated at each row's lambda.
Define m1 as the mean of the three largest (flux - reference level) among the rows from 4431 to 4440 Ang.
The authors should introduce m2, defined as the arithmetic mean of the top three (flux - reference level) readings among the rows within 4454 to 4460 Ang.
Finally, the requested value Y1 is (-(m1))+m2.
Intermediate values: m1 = 1.12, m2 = 0.7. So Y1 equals -0.44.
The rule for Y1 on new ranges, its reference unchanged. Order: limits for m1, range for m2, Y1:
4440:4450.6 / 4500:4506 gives -0.88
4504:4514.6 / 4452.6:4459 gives 0.01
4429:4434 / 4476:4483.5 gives 0.68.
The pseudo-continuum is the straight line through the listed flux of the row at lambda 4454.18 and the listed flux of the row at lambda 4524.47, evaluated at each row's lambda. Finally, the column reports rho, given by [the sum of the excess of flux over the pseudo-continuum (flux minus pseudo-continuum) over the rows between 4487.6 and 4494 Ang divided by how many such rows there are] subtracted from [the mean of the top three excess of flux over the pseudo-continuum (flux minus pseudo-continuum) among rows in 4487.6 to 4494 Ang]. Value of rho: 0.54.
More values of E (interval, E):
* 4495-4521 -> 6.8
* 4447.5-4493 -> 6.2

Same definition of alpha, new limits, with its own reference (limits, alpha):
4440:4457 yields -1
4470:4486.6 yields -5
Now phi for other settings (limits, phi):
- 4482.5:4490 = 0.57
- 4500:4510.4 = 0.62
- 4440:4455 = 0.49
